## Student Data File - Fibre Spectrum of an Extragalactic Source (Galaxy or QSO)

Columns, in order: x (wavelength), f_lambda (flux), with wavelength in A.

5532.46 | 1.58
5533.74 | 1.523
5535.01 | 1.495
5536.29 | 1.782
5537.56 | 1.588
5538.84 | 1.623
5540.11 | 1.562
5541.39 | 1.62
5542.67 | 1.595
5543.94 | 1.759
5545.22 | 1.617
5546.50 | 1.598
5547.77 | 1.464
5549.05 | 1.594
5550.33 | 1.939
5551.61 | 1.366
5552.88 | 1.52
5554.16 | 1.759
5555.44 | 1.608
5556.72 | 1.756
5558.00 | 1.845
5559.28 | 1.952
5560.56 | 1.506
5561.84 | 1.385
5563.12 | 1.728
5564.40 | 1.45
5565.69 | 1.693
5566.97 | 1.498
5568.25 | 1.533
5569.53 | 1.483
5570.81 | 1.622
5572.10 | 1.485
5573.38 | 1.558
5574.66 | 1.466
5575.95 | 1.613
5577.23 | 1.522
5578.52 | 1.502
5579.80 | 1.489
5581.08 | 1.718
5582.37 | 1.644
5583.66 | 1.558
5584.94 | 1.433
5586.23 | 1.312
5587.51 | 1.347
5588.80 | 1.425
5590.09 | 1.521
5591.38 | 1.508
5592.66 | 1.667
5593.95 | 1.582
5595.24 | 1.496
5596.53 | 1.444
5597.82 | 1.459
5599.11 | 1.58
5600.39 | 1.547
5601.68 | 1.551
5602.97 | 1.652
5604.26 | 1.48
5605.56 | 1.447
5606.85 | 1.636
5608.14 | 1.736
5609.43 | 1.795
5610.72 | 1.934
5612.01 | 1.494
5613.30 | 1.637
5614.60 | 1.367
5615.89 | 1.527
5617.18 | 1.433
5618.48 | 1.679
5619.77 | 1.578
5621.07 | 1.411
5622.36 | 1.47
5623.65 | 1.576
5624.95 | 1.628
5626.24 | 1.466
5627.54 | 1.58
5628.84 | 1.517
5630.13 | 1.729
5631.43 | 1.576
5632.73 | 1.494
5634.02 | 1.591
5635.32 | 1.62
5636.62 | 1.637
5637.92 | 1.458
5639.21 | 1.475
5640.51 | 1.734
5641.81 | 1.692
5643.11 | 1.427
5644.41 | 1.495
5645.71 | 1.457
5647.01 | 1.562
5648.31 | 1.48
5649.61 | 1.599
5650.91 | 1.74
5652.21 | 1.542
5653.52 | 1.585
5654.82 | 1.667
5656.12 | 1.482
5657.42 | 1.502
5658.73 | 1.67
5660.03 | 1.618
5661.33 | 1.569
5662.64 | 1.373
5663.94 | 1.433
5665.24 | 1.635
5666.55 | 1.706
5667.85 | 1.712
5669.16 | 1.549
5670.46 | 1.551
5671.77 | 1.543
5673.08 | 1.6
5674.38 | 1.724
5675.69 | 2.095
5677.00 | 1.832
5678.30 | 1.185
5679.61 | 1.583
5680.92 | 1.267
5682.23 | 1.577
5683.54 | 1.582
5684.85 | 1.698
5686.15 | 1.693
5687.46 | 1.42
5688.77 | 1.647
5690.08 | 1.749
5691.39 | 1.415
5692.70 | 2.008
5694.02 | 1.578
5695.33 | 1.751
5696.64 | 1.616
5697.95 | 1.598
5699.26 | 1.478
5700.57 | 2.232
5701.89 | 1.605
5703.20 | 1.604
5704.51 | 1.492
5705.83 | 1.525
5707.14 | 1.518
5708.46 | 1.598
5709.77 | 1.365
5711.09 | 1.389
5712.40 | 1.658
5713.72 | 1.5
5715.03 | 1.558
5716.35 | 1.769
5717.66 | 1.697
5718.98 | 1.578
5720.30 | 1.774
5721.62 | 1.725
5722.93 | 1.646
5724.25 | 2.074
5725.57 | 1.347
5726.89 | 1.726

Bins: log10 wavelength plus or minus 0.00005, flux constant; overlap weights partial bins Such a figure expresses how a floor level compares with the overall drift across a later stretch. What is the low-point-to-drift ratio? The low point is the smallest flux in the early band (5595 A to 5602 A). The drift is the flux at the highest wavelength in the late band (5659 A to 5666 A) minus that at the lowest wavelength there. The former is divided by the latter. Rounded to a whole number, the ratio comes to 85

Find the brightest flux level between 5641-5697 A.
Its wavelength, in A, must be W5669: 5675.69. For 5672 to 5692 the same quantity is 5675.69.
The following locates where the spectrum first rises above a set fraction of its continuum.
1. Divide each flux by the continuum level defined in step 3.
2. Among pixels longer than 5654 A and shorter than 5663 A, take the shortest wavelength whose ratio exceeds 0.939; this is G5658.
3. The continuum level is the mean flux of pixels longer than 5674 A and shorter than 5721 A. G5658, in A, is 5654.82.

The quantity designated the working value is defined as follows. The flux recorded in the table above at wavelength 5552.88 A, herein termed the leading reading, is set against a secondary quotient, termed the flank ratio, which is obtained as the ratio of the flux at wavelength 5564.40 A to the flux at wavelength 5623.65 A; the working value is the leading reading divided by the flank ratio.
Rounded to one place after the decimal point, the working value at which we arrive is 1.7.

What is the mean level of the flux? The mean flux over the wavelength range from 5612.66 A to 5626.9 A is 1.52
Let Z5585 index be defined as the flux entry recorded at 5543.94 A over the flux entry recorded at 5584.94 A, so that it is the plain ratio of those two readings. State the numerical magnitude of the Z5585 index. 1.23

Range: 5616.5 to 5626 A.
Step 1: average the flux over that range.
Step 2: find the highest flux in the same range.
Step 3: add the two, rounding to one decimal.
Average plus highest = 3.2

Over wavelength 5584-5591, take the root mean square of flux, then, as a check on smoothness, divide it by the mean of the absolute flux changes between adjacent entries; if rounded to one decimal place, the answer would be 17.1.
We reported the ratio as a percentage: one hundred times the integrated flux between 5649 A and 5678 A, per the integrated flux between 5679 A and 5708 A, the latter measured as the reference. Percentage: 100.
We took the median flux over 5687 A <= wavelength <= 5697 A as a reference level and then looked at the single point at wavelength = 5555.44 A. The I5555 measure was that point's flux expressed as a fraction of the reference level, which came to 0.99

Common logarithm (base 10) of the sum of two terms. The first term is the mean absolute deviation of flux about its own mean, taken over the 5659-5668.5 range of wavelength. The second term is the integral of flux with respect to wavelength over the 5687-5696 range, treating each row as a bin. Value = 1.18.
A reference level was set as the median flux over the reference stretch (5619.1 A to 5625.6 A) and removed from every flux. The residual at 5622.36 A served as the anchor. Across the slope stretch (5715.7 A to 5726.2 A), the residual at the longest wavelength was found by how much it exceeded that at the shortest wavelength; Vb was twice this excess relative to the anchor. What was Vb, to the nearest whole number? 8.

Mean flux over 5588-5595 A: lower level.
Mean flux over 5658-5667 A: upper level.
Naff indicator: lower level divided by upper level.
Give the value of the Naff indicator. 0.98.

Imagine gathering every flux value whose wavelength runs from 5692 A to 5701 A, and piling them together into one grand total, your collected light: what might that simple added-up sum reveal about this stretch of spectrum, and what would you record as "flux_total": 12.26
